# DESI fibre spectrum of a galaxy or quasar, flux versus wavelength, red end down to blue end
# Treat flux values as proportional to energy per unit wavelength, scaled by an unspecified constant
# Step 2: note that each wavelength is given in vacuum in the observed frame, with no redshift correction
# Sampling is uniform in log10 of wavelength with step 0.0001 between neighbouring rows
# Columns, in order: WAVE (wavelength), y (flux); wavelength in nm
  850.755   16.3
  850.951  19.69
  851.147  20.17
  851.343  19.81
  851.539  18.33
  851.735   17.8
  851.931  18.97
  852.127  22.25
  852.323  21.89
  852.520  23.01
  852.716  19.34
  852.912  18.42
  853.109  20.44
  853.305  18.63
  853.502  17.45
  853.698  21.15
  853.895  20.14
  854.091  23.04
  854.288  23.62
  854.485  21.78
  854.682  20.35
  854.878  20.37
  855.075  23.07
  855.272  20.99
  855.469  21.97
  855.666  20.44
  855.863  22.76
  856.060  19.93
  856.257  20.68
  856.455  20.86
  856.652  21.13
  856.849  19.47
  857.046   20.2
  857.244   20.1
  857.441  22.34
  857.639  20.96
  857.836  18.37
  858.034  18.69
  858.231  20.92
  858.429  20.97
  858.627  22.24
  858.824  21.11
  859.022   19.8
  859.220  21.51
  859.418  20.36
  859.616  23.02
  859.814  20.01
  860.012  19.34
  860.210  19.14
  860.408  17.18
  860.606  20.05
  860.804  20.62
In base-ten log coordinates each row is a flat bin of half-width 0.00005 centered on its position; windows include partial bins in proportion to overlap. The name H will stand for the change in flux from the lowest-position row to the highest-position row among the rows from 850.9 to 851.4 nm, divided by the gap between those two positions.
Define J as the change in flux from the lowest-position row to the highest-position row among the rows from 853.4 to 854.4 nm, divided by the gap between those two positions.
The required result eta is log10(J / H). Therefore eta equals 1.4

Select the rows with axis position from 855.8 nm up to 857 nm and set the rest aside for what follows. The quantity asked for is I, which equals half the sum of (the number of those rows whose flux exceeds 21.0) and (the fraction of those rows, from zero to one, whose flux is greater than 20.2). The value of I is 1.33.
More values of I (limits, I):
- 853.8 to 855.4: 2.44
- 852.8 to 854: 0.67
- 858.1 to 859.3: 1.92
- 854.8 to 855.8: 1.50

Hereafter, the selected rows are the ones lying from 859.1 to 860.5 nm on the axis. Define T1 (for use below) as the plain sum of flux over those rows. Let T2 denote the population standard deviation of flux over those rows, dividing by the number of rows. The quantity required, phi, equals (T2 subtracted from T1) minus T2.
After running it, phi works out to 137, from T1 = 141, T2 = 1.7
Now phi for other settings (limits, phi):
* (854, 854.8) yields 86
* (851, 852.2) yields 114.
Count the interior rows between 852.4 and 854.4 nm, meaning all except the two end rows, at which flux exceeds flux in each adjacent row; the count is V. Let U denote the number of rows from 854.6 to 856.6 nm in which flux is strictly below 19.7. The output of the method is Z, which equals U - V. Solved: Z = -2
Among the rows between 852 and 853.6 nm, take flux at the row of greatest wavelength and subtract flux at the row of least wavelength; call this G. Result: -5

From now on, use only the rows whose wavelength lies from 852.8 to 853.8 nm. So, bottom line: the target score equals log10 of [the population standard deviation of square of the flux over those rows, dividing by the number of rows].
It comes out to 1.72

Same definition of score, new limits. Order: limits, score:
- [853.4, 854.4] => 1.96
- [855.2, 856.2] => 1.64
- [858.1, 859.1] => 1.51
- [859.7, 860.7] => 1.59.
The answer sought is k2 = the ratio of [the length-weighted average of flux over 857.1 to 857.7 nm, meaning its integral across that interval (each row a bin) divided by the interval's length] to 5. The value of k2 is 4.21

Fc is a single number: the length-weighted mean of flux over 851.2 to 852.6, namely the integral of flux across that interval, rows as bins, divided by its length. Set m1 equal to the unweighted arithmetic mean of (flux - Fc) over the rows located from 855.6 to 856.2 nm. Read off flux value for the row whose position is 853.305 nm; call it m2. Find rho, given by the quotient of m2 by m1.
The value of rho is 24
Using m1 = 0.79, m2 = 18.63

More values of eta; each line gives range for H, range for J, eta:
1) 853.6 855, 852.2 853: 1.0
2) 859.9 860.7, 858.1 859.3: -0.3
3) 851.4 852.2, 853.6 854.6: -0.9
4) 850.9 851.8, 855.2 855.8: -0.2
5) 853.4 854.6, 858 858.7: 0.1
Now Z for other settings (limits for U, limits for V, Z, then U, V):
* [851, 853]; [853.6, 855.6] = 3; 5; 2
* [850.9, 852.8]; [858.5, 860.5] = 3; 5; 2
